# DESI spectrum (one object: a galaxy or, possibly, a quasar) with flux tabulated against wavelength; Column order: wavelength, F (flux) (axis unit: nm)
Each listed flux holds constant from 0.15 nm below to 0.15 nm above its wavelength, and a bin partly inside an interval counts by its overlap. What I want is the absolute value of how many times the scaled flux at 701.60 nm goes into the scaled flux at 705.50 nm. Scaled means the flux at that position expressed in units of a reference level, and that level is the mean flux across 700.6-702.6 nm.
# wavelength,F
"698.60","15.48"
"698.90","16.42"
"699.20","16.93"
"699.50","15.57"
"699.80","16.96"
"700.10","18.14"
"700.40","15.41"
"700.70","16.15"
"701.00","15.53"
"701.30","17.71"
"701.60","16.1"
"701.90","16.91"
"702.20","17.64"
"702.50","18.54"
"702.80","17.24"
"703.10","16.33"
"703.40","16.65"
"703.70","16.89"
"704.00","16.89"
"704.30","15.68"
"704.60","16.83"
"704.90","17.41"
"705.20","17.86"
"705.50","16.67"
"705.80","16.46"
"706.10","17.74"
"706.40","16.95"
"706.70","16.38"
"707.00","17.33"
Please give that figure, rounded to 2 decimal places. 1.04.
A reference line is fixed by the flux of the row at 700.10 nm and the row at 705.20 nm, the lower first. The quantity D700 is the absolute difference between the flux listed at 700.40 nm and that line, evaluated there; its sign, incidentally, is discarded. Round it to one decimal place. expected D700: 2.7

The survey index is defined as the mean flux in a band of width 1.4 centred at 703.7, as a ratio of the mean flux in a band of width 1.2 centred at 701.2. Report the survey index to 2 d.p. 1.01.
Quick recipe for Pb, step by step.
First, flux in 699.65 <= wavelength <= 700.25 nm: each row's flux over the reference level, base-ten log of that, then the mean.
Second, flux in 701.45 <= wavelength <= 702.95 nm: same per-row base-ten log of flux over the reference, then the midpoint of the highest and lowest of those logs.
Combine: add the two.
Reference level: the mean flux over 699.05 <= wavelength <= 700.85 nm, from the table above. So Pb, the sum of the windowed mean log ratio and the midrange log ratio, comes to 0.045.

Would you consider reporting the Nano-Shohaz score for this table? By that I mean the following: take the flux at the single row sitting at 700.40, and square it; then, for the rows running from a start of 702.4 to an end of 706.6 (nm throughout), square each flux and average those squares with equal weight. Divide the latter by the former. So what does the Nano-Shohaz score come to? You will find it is 1.22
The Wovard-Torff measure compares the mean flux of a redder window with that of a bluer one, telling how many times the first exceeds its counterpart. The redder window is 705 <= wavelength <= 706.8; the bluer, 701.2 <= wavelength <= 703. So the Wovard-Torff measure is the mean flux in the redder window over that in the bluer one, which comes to 0.98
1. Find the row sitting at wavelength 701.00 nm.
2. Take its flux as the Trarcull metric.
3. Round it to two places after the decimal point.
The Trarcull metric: 15.53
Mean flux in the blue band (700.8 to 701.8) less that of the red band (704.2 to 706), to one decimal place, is -0.4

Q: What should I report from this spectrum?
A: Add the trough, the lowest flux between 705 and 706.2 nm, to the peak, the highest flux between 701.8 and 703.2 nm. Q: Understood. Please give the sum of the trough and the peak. 35.0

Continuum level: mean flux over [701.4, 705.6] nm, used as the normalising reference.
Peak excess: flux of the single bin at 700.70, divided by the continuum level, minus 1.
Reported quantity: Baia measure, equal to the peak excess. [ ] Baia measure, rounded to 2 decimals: -0.05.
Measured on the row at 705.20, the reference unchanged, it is 0.05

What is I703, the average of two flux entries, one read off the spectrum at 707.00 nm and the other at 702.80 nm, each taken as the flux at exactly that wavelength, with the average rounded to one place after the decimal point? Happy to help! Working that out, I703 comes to 17.3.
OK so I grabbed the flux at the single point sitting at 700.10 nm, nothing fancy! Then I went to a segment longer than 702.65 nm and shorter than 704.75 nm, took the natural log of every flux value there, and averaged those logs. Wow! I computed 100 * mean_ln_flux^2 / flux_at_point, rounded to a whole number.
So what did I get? 44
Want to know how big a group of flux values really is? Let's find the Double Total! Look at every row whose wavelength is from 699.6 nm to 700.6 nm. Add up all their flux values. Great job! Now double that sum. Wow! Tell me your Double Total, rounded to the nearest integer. 101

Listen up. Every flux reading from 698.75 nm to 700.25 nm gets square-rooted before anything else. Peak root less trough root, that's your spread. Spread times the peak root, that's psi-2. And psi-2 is 1.3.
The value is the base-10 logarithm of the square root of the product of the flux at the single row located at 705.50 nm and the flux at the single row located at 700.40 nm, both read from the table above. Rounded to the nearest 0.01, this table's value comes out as 1.20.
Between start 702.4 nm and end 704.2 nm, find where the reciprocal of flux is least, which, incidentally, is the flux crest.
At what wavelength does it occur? 702.50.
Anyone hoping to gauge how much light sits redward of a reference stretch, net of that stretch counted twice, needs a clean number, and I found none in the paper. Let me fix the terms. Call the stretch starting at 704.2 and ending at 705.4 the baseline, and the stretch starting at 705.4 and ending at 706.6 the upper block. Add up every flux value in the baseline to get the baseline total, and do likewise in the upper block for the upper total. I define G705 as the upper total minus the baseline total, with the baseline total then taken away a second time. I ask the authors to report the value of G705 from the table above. -68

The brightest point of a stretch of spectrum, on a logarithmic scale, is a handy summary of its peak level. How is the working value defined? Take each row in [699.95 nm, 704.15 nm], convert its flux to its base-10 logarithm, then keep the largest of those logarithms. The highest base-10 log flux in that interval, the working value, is 1.27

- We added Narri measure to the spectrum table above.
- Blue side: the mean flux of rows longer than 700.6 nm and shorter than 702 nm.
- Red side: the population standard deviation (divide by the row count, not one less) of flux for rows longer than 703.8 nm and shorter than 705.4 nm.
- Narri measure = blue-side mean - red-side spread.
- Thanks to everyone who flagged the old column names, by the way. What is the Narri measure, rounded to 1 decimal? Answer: 15.7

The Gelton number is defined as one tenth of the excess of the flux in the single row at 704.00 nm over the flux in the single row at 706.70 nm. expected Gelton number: 0.051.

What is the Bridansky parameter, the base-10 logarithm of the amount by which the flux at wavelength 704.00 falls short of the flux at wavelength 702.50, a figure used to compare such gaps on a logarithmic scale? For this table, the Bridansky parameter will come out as 0.22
